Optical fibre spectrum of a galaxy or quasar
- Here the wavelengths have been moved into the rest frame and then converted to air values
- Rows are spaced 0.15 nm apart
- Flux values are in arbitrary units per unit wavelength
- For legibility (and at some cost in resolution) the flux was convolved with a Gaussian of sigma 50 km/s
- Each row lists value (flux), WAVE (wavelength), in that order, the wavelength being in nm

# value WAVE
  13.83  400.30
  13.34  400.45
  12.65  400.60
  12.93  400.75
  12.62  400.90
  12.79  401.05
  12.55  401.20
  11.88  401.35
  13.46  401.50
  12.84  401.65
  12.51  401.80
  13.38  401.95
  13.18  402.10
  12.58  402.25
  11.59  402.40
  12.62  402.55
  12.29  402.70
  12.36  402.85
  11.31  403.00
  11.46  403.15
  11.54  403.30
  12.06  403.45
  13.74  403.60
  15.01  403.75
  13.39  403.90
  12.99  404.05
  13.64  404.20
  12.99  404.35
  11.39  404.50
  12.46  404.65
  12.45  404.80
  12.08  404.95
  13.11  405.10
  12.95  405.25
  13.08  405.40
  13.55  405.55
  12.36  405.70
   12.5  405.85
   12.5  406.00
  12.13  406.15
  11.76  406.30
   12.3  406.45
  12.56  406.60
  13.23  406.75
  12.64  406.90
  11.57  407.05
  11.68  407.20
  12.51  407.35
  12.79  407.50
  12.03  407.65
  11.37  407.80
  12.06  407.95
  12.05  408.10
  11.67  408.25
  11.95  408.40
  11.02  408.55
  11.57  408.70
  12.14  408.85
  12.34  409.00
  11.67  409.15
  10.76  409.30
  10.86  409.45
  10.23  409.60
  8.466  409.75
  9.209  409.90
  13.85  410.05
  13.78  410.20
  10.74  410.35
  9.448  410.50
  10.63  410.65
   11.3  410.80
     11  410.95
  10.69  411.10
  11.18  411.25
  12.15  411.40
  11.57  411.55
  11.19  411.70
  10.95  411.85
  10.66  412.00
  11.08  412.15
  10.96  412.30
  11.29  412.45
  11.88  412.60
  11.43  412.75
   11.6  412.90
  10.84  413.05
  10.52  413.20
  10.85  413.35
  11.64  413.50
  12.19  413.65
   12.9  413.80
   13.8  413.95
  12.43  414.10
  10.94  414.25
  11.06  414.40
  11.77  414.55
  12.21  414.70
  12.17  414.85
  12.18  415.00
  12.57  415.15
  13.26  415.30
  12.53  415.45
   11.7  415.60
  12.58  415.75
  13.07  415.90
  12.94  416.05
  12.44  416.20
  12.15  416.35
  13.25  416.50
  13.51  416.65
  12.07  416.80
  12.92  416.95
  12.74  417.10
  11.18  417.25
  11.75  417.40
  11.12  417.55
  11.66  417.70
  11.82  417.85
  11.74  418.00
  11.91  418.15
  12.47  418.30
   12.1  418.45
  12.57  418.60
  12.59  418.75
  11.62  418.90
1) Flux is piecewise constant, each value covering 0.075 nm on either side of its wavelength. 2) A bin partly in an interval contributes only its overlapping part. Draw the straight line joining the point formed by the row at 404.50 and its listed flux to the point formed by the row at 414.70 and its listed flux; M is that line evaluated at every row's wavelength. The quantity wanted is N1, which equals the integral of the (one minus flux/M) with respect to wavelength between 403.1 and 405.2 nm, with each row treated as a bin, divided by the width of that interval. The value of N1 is -0.12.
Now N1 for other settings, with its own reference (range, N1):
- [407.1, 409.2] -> -0.02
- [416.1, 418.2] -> 0.02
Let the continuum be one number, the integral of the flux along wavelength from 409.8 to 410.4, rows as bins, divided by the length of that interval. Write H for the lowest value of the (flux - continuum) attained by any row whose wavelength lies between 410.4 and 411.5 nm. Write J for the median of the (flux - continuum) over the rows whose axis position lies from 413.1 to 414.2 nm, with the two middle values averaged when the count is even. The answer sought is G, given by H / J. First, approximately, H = -2.4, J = 0.4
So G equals -6.0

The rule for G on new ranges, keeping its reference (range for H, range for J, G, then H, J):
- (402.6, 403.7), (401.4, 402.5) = -0.5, -0.5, 1.0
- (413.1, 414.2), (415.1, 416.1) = -1.6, -1.3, 0.8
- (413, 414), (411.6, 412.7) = 1.8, -1.3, -0.7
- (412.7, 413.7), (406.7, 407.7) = -1.8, -1.3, 0.7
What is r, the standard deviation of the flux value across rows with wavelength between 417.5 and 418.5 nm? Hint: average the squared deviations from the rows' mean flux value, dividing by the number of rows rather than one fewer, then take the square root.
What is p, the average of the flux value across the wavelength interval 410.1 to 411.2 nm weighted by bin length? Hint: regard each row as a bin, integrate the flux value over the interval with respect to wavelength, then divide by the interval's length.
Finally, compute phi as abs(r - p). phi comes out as 10.8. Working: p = 11.1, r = 0.38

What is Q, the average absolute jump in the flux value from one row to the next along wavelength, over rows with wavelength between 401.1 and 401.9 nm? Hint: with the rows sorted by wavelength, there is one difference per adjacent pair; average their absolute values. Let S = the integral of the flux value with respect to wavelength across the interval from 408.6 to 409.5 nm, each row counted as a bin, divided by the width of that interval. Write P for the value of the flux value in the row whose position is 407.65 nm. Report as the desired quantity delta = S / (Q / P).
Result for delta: 174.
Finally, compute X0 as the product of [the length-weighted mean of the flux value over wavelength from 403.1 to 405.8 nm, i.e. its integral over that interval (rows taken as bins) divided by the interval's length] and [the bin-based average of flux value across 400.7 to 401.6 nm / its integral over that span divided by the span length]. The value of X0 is 163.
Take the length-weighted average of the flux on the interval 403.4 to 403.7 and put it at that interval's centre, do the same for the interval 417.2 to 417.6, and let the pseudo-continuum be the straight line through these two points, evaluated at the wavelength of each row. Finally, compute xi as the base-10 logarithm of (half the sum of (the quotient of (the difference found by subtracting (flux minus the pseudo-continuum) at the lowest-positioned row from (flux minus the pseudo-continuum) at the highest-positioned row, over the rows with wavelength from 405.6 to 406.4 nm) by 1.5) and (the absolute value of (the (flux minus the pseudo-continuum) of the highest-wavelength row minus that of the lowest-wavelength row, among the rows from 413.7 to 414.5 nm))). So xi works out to -0.2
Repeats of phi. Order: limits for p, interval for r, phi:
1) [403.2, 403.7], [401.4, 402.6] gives 12.0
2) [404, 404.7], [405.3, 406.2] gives 12.2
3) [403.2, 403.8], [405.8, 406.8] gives 12.5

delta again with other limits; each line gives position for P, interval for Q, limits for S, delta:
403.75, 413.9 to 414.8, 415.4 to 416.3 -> 228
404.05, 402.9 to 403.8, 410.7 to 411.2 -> 193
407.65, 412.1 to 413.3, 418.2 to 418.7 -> 380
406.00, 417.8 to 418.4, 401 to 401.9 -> 587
